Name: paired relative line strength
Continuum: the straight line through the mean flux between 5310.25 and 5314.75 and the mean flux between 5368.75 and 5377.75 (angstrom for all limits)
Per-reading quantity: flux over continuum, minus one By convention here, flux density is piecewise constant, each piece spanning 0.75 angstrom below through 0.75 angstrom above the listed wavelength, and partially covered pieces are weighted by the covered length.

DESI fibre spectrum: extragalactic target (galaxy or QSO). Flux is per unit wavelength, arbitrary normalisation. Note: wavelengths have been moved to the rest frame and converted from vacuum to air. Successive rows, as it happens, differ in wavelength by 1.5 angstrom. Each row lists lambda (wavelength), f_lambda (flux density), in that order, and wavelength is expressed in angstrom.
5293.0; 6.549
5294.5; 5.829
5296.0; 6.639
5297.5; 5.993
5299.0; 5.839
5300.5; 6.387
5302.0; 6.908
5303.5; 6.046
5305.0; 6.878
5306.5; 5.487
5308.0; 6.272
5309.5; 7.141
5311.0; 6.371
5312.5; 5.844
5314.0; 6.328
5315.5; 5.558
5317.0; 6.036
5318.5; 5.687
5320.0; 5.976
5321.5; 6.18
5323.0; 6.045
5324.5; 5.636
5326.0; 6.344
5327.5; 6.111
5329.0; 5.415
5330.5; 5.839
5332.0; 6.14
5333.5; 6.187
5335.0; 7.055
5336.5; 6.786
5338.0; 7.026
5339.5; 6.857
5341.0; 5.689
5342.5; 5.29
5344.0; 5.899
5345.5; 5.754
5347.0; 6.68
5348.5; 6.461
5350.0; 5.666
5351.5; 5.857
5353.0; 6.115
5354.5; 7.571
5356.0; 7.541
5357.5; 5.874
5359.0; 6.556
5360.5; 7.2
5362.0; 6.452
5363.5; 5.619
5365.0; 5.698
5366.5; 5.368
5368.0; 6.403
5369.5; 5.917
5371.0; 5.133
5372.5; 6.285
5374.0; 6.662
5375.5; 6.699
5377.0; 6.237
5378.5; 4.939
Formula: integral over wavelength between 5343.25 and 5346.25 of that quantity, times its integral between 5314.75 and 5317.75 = 0.031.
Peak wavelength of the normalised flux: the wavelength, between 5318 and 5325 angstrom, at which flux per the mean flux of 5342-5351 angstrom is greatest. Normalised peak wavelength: 5321.5 angstrom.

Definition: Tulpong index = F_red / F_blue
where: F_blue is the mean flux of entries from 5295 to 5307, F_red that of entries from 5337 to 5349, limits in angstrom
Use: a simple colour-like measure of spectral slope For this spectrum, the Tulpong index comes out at 0.99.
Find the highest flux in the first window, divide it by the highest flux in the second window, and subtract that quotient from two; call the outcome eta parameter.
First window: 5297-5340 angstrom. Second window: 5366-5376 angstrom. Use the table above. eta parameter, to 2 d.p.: 0.93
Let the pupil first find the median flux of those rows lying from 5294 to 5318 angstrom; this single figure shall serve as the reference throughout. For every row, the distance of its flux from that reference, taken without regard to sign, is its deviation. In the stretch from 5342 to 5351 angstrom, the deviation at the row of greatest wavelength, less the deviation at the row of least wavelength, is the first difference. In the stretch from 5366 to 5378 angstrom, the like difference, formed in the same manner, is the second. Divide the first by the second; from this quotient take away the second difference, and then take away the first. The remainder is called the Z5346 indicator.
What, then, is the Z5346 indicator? 1.6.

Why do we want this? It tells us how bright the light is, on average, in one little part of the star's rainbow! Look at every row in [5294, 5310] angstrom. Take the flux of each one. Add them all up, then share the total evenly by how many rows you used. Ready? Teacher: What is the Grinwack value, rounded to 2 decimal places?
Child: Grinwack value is 6.31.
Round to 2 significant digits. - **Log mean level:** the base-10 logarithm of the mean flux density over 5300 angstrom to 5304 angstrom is 0.81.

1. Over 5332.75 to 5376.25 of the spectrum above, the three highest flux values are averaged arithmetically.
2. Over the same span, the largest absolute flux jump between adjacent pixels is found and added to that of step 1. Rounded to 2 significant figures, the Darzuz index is 9.1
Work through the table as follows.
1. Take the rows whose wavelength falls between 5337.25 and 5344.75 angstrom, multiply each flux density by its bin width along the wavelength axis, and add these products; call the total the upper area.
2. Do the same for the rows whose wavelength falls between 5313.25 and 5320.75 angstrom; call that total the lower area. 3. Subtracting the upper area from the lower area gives -1.8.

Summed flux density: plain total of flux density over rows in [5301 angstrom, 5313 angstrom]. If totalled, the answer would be 50.9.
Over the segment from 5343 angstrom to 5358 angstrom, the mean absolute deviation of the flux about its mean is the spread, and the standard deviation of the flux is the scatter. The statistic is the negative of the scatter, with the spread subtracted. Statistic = -1.3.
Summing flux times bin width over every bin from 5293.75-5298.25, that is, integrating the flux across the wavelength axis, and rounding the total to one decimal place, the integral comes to 27.7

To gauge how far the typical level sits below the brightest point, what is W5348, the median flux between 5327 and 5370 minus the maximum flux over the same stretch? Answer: -1.5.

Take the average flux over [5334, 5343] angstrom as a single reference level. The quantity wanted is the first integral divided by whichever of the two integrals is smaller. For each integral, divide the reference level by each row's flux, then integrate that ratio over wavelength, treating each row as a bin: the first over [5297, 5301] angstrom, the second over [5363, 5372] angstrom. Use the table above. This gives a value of 1.0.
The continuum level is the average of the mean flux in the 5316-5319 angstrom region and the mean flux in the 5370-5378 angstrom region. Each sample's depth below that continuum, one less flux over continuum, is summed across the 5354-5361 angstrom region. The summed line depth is -0.8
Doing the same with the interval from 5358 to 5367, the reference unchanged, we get -0.1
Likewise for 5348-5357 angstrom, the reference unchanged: -0.5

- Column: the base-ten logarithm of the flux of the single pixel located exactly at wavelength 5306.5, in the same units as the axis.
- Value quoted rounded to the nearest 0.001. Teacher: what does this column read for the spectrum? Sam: 0.739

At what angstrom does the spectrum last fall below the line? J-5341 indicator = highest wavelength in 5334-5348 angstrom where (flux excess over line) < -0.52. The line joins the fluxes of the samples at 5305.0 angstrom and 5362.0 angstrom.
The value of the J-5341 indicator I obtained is 5345.5 angstrom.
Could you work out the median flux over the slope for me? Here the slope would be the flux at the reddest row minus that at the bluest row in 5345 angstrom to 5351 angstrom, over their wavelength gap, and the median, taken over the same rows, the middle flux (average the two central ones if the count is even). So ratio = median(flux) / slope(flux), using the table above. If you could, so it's -312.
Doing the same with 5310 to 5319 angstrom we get -65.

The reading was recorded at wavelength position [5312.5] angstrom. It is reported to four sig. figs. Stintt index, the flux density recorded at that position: 5.844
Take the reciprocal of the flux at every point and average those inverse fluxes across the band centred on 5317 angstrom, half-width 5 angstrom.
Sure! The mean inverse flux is 0.169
